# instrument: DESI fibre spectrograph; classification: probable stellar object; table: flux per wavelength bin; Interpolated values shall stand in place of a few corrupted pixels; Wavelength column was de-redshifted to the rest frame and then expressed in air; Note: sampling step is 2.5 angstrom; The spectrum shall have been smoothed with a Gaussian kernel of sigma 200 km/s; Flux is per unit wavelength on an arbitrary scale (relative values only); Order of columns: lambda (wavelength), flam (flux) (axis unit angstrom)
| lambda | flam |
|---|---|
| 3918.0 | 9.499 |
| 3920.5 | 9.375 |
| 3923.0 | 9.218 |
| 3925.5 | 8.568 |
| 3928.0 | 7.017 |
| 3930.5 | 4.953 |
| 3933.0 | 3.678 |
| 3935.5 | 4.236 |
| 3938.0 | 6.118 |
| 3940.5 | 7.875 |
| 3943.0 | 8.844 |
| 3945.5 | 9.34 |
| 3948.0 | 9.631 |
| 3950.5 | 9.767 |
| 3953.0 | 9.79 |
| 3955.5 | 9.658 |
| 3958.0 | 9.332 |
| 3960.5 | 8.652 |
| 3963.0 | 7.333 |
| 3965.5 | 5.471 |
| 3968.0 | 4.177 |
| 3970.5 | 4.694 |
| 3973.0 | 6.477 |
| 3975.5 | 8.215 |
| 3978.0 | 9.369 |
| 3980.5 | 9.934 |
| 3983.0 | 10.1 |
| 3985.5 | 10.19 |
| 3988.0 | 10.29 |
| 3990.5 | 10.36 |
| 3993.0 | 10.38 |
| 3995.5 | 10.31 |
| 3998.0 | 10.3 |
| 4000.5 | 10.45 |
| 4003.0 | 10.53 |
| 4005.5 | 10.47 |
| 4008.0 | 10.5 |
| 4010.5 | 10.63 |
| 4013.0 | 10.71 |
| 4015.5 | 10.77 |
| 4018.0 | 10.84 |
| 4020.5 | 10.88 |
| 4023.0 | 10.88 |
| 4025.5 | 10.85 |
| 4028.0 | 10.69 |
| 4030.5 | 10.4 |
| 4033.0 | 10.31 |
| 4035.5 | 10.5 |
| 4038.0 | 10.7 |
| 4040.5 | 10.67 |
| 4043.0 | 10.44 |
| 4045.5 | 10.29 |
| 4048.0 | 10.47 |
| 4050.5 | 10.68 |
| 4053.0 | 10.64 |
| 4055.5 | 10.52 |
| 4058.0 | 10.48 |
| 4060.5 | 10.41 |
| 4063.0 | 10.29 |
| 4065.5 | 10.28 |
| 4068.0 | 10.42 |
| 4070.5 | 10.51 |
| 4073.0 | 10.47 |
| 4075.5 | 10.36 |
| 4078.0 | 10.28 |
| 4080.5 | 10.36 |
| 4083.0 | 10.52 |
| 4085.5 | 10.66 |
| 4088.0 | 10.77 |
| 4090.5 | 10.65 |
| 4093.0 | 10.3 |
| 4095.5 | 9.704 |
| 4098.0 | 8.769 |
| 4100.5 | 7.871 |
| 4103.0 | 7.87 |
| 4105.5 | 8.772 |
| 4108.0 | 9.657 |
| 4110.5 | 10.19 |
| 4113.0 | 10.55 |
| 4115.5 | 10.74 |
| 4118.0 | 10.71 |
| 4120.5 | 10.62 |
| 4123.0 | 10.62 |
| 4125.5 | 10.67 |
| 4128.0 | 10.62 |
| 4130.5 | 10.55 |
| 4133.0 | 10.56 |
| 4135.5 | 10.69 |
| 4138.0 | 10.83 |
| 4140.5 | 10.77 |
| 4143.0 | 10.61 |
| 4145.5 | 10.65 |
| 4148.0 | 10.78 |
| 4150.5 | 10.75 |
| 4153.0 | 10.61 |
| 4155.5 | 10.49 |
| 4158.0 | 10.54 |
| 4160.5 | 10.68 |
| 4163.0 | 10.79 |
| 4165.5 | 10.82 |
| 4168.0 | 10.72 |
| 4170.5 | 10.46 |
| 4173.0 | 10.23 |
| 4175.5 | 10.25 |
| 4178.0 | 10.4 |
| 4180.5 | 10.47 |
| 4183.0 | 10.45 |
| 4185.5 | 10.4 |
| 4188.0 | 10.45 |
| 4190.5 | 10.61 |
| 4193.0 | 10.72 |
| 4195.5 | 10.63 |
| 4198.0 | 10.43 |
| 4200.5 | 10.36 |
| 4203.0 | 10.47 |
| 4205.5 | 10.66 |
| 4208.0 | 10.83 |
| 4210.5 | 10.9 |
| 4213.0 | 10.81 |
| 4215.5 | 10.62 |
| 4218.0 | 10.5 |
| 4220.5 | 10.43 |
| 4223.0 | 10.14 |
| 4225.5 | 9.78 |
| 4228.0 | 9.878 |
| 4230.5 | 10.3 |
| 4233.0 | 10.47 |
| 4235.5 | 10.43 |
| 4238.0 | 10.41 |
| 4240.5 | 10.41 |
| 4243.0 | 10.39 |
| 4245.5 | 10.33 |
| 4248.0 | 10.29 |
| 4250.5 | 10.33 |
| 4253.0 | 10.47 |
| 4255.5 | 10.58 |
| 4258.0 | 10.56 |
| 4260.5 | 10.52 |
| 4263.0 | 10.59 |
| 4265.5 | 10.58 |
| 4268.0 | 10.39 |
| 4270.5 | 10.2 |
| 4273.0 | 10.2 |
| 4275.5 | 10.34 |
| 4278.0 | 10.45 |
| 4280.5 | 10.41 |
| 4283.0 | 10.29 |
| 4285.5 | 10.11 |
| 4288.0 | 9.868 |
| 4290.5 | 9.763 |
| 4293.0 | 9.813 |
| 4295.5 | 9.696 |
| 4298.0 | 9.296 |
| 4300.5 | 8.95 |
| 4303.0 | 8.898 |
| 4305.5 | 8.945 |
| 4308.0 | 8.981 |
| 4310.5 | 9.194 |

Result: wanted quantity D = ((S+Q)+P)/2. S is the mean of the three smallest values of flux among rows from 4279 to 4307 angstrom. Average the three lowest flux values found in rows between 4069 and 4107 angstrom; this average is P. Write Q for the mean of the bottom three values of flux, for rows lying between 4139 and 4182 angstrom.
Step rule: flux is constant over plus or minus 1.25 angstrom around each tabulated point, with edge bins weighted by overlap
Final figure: 13.7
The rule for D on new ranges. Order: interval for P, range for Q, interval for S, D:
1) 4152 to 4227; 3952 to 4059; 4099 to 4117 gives 11.5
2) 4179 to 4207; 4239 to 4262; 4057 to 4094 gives 15.5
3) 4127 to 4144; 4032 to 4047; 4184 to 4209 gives 15.7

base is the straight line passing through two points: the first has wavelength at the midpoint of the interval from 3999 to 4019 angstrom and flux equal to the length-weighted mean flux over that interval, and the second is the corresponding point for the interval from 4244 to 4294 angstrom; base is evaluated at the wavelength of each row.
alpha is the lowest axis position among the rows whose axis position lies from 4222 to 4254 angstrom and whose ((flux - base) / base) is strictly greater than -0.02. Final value 4230.5 angstrom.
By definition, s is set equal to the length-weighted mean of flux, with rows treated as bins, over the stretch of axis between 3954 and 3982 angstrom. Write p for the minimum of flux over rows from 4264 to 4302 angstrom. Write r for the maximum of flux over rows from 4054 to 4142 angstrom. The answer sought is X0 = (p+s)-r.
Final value 5.7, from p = 8.95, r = 10.83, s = 7.6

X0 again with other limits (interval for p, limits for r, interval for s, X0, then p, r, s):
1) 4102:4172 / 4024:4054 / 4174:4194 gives 7.5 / 7.87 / 10.85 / 10.5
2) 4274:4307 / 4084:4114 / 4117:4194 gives 8.7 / 8.898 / 10.77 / 10.6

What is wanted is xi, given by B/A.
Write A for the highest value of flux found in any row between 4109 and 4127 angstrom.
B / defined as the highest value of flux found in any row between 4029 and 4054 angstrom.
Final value 1.00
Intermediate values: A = 10.74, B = 10.7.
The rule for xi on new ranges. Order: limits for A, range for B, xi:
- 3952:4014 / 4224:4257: 0.99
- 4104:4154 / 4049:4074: 0.99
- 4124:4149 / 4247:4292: 0.98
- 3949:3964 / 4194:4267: 1.11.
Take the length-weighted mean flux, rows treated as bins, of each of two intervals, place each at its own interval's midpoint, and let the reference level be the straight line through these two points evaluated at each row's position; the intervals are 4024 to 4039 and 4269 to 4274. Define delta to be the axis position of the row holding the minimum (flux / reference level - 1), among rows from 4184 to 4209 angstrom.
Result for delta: 4200.5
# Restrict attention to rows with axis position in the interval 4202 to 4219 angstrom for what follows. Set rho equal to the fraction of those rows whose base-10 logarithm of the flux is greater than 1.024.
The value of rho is 0.71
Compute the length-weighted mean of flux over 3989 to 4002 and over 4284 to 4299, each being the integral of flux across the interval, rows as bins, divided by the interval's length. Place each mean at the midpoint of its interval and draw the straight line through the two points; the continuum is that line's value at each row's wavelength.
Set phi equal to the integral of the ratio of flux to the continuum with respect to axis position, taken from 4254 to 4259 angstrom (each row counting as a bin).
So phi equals 5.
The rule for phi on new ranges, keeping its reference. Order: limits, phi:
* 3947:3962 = 14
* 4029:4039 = 10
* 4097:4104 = 6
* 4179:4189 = 10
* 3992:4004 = 12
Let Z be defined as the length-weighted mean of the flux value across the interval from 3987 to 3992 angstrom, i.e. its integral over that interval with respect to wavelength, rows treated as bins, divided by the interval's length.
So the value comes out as 10.3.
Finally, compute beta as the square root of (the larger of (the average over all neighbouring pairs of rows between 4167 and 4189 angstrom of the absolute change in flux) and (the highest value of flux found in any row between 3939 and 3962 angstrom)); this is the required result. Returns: 3.13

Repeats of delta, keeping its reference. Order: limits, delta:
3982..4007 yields 3983.0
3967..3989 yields 3968.0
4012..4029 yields 4013.0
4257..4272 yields 4270.5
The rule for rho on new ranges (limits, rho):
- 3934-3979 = 0.00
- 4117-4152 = 0.86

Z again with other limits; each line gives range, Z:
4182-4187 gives 10.4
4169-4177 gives 10.3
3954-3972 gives 7.1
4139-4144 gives 10.7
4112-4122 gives 10.7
